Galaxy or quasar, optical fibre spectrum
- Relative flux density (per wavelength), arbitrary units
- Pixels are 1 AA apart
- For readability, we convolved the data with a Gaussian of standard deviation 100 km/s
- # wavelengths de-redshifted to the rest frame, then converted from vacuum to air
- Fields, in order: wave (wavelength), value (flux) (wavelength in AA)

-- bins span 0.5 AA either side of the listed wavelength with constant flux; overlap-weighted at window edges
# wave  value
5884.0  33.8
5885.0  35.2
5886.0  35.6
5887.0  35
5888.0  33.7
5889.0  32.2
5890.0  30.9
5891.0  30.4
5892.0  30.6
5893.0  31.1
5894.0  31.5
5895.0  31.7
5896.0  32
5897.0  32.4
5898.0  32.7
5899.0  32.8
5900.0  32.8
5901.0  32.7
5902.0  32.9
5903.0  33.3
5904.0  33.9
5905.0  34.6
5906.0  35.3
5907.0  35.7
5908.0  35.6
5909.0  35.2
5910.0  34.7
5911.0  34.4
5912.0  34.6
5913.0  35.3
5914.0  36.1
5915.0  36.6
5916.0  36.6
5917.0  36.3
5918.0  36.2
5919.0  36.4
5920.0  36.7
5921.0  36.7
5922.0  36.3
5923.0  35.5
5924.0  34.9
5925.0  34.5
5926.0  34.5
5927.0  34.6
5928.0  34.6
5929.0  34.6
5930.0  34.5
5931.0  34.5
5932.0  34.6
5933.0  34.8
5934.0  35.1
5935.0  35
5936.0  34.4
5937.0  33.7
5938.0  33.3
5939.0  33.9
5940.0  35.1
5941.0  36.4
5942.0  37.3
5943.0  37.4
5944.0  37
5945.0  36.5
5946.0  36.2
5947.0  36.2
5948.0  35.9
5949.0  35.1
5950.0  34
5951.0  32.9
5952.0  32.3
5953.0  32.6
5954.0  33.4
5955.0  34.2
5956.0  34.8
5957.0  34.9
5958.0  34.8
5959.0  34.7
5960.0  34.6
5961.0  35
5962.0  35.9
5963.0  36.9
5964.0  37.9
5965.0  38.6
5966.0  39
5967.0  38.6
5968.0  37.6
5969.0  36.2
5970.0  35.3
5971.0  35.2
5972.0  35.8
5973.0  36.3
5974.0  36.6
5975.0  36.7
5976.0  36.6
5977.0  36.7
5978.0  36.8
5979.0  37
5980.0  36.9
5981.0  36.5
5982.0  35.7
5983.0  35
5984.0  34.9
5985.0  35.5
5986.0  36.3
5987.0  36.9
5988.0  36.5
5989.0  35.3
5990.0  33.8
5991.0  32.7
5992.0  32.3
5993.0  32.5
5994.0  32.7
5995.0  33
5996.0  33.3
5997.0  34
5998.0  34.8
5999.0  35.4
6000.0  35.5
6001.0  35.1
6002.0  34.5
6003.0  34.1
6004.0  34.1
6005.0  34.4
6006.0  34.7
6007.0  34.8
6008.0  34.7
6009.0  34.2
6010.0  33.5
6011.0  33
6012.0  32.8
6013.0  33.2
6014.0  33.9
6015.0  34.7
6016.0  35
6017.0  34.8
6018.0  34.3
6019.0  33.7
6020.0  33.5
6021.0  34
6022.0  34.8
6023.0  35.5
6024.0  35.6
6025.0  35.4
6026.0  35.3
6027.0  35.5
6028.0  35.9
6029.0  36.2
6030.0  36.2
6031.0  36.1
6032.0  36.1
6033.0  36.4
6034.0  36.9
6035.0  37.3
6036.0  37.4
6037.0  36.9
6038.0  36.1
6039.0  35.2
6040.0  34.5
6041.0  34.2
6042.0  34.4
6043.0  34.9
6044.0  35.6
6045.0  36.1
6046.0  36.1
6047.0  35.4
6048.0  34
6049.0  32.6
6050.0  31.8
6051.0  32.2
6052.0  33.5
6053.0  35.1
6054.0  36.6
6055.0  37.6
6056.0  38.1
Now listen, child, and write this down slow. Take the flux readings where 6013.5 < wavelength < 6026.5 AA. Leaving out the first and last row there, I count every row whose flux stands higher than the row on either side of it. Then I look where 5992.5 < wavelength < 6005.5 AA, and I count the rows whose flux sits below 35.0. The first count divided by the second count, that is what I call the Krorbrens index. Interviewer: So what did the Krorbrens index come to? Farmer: 0.20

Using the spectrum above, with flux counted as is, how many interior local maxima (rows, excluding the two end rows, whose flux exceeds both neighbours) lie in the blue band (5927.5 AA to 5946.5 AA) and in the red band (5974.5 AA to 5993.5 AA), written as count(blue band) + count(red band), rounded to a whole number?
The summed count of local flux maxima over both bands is 4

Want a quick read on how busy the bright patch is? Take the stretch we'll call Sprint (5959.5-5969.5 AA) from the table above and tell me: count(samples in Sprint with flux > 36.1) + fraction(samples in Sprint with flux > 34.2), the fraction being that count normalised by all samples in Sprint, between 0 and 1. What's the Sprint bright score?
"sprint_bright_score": 8.0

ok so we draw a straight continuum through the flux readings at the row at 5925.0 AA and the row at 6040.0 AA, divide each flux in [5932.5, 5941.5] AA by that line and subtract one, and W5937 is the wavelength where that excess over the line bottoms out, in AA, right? 5938.0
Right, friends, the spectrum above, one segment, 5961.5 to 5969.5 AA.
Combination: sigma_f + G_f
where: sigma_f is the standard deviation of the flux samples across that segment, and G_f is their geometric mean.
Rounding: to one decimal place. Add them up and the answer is 38.7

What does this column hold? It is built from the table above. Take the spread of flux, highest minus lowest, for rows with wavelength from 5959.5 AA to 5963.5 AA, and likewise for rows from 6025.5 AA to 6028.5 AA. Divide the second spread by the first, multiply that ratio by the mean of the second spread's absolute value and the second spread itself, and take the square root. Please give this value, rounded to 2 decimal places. 0.40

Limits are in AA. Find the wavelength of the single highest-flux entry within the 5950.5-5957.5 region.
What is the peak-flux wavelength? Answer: 5957.0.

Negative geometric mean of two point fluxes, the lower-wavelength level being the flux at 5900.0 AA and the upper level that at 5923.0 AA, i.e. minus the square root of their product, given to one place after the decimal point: -34.1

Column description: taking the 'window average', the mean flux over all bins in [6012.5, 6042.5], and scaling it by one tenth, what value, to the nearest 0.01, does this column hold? 3.53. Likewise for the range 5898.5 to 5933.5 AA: 3.50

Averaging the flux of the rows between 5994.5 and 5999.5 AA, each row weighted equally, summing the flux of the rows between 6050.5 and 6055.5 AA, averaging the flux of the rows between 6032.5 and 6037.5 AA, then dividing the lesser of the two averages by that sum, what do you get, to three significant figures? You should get 0.195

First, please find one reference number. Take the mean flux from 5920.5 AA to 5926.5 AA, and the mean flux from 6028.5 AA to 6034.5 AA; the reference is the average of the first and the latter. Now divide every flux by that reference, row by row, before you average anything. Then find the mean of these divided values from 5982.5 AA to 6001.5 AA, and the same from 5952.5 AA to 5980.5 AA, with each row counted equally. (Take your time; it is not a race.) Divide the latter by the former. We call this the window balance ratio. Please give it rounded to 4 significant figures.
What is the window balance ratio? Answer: 1.045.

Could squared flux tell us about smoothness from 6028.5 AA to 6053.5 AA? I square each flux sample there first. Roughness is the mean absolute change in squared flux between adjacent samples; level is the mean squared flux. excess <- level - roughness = 1204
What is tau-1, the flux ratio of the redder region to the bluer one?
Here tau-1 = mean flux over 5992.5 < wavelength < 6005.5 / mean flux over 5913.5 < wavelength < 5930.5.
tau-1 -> 0.957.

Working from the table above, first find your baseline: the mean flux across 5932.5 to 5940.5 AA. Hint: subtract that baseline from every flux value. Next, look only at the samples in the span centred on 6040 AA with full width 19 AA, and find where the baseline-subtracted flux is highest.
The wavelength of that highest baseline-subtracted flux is 6036.0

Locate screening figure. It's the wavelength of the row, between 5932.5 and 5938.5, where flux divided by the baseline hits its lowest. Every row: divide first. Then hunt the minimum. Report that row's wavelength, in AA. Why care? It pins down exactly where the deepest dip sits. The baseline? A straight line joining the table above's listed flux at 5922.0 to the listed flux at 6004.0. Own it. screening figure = 5938.0 AA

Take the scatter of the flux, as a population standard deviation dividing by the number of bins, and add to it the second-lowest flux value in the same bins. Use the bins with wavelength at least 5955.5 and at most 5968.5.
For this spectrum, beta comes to 36.4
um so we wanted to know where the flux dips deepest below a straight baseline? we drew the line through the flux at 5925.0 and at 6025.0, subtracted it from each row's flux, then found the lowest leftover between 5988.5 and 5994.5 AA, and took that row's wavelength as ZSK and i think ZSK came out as 5992.0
